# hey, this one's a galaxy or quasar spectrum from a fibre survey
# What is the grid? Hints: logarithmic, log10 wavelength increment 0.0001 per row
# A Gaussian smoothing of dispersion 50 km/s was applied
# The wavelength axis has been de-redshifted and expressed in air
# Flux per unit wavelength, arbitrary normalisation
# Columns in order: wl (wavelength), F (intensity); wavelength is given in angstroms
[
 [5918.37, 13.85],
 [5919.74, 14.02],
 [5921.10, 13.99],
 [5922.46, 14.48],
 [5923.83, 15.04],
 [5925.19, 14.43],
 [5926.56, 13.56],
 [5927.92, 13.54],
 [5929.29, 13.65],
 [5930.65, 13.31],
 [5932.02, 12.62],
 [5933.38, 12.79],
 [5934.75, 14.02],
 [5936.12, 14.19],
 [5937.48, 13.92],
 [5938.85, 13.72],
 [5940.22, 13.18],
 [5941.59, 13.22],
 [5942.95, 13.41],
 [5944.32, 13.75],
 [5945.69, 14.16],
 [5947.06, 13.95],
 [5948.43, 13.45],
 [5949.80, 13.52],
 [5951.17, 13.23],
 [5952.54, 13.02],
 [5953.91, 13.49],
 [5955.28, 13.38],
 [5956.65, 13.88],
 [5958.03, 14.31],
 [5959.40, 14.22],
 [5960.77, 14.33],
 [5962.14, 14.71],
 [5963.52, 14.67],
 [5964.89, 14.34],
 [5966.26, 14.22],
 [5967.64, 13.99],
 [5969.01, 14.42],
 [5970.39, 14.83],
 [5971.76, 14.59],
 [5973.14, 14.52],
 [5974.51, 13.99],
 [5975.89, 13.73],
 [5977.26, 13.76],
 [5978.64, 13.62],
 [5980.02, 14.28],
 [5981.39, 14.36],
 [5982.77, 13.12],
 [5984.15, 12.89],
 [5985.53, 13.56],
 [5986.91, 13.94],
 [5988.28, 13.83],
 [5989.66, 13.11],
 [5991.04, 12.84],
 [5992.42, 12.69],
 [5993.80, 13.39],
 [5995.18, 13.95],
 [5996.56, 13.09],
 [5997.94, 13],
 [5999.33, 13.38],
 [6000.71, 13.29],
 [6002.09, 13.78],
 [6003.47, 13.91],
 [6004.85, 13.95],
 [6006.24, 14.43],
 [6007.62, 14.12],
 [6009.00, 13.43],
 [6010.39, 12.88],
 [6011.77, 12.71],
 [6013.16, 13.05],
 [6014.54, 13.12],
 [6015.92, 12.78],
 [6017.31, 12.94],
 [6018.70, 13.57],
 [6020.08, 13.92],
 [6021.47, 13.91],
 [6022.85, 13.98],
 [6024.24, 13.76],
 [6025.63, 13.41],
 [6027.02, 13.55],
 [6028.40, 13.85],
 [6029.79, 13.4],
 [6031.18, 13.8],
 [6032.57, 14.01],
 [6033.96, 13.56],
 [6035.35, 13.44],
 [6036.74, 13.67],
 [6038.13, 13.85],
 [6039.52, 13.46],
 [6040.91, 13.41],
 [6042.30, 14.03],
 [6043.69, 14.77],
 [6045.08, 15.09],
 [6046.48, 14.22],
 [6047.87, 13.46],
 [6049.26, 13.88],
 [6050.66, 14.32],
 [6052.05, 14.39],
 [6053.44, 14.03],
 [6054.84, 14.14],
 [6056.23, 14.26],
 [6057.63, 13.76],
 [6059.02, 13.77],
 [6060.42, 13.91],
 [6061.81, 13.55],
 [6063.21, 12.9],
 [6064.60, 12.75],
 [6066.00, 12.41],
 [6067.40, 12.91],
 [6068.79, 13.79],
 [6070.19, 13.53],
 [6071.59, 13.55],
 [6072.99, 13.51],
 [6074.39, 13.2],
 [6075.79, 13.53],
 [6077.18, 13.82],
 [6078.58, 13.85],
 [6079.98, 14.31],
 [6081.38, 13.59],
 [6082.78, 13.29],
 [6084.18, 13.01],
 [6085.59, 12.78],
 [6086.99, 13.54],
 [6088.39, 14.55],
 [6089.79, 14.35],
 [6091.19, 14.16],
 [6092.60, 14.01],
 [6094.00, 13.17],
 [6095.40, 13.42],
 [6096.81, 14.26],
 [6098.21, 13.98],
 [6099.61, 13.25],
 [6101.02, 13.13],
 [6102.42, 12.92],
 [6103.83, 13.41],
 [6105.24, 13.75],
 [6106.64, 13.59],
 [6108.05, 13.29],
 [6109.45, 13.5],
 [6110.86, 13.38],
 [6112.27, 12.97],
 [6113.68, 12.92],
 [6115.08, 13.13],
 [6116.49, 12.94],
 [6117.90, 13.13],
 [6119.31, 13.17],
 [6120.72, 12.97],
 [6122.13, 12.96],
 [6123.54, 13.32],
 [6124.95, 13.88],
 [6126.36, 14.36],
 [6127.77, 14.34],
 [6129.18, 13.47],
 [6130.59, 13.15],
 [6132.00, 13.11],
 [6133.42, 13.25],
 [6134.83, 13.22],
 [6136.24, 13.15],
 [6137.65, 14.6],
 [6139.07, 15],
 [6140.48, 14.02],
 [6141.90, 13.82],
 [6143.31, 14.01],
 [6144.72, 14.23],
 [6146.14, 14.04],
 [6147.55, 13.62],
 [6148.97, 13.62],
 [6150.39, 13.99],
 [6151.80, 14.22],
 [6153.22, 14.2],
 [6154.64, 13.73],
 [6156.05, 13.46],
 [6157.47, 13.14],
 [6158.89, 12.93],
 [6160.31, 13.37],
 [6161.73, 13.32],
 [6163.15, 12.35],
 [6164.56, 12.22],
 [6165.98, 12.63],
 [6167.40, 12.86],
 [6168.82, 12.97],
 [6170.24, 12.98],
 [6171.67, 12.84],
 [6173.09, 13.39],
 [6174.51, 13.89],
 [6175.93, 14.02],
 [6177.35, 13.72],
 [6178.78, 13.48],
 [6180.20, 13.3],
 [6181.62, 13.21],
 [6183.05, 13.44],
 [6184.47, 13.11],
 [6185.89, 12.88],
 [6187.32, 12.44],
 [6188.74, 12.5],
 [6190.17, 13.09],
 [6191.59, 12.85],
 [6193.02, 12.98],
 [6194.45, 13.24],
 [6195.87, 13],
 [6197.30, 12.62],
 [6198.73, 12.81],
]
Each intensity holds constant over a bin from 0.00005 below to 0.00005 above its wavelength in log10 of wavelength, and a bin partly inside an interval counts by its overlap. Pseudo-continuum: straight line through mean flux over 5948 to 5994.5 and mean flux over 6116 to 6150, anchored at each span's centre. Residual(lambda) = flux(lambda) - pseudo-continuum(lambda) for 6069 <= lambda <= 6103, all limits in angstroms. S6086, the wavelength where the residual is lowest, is 6085.59 angstroms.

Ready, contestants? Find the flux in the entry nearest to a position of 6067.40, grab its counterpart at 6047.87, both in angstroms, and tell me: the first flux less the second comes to -0.55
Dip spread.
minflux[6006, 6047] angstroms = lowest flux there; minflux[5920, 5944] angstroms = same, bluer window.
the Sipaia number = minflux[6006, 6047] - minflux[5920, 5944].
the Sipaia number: 0.1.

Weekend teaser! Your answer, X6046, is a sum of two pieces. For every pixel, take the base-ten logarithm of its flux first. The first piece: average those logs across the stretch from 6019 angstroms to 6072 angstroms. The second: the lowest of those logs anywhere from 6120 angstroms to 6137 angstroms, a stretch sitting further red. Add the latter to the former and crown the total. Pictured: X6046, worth 2.25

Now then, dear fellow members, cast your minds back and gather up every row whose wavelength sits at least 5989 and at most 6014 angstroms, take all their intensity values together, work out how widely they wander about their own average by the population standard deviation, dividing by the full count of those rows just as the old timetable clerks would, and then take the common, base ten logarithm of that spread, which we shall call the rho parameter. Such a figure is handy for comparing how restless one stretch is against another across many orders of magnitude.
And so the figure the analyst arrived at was -0.29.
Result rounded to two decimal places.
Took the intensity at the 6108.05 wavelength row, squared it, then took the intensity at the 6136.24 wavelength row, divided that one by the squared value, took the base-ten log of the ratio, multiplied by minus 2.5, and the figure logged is 2.82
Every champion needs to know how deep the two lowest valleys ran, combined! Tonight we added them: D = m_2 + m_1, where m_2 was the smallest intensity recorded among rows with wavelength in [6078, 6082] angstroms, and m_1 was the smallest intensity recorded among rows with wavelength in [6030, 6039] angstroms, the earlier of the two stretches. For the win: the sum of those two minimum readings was 27.0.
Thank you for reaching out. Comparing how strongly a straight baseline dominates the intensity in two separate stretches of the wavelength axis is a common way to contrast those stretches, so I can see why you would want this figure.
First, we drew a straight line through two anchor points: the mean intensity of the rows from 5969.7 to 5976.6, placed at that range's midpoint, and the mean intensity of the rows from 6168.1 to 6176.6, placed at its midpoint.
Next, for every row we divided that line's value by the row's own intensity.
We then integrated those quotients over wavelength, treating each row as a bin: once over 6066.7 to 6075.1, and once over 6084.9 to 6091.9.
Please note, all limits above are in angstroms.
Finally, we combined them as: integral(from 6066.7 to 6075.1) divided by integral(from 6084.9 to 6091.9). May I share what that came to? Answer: 1.2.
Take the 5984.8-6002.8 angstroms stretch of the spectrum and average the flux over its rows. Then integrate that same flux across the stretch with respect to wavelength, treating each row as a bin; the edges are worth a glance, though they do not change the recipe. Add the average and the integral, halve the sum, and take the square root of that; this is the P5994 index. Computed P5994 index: 11.3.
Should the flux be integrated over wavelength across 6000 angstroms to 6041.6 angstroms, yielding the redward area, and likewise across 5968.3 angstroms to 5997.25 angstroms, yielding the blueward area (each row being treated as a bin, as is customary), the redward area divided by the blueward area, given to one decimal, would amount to 1.4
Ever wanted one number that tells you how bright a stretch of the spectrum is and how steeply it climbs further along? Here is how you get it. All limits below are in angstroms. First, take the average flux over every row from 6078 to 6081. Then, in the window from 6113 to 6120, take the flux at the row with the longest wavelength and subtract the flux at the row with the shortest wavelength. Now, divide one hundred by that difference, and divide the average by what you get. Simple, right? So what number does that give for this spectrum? 0.04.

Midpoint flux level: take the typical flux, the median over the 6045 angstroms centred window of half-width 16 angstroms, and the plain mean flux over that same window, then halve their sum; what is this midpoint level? 13.9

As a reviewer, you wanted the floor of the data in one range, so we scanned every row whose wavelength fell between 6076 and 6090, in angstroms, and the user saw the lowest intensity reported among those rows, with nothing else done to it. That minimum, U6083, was 12.78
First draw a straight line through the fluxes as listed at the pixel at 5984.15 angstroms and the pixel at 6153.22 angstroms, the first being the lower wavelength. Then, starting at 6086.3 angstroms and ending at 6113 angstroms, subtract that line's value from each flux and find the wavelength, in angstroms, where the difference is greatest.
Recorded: 6088.39 angstroms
